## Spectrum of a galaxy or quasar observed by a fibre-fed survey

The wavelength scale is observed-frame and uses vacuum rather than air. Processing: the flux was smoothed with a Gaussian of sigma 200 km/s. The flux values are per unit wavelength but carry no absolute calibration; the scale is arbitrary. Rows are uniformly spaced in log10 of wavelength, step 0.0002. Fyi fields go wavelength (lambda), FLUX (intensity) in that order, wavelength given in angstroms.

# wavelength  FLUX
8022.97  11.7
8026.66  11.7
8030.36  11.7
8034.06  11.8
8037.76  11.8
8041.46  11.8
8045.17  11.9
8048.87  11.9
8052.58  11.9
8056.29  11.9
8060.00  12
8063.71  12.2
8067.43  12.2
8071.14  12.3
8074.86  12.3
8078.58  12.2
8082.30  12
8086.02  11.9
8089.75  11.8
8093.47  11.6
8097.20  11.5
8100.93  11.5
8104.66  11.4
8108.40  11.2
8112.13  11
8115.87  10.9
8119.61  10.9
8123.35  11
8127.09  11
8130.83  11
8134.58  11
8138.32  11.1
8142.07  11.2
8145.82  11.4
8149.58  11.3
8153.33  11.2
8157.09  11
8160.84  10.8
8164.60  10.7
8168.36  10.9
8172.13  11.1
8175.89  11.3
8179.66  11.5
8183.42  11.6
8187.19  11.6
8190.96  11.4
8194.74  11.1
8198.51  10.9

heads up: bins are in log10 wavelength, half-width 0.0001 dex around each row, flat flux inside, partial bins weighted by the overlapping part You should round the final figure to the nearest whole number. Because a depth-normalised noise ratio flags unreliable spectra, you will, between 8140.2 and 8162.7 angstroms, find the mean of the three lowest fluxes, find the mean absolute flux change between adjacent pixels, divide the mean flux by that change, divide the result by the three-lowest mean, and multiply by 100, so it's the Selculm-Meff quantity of 634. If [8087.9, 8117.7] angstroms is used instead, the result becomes 801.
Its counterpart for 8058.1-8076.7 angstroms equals 1341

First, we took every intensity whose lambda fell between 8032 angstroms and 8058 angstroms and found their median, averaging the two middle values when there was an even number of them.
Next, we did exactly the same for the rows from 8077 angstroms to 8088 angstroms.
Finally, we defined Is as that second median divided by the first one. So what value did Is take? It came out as 1.01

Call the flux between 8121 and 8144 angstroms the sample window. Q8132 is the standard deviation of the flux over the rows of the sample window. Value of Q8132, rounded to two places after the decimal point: 0.08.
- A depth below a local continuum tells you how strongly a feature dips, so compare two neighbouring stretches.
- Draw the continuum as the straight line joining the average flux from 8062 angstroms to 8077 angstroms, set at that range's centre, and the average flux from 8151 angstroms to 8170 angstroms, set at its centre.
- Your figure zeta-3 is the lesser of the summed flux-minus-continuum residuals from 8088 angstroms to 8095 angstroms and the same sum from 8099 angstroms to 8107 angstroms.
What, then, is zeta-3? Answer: -0.63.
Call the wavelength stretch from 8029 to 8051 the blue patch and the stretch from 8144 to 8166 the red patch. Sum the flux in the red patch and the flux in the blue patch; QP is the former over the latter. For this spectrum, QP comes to 0.94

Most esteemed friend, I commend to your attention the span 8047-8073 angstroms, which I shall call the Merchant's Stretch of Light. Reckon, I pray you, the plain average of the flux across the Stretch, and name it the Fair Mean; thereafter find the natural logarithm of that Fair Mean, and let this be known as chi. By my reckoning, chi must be 2.49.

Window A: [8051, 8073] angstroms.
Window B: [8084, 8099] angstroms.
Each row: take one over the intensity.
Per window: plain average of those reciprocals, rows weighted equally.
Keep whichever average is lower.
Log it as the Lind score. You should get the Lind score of 0.0828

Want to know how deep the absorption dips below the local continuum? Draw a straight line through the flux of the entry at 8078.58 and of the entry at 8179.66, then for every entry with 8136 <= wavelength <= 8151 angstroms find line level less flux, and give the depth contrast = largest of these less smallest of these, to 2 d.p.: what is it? 0.35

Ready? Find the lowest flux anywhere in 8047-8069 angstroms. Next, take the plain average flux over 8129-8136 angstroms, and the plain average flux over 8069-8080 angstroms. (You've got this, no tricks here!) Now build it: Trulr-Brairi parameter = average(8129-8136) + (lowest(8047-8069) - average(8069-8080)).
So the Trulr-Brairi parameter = 10.6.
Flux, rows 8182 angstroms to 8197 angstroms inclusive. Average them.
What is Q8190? 11.4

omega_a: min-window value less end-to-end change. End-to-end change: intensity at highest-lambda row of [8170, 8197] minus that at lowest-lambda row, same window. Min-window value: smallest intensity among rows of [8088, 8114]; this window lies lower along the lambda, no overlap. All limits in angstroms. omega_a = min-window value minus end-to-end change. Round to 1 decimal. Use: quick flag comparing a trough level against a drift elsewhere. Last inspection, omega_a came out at 11.0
